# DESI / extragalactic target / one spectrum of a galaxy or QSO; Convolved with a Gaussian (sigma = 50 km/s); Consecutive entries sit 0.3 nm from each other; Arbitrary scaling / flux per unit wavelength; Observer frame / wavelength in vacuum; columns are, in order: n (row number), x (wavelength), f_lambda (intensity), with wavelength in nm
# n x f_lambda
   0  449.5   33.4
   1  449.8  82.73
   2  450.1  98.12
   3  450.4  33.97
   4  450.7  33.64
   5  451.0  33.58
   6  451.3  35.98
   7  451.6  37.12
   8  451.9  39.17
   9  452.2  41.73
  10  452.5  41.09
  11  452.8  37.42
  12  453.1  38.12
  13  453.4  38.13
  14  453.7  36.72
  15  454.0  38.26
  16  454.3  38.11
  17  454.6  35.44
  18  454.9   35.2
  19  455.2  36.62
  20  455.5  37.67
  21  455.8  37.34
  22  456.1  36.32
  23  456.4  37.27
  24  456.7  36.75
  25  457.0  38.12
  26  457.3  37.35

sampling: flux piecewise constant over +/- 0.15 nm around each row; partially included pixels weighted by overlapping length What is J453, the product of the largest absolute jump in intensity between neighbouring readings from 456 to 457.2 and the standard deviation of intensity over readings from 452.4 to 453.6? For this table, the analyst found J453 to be 2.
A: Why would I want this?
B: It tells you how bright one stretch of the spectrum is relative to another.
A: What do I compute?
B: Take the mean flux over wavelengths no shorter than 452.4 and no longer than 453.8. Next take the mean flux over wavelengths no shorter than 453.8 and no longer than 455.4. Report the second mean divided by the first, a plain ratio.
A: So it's 0.96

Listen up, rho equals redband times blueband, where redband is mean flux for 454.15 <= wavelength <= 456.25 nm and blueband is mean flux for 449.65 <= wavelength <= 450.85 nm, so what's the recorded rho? 2278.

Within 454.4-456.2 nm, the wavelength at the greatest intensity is 455.5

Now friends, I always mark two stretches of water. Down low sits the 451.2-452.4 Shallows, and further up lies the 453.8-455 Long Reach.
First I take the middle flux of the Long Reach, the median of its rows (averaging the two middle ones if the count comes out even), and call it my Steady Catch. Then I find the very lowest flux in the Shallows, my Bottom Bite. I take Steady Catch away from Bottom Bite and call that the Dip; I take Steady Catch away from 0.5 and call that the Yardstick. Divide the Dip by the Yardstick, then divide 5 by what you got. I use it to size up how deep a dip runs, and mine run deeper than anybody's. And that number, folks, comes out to 228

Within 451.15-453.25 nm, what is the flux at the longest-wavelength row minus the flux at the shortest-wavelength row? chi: 2.14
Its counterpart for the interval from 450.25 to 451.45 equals 2.01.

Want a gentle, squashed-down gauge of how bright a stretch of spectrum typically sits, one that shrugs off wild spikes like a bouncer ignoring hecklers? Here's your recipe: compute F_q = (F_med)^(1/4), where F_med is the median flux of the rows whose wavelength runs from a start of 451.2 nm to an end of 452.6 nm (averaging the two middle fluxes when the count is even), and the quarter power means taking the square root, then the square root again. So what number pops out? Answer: 2.50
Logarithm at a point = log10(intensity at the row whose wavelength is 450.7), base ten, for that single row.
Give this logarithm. 1.53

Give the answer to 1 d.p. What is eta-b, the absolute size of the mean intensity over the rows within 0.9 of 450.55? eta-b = 53.0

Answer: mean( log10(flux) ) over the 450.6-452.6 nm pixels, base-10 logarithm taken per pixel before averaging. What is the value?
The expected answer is 1.572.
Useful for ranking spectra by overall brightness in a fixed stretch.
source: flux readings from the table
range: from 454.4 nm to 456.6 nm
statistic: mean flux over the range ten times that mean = 366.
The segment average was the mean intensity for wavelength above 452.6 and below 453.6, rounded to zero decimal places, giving 38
